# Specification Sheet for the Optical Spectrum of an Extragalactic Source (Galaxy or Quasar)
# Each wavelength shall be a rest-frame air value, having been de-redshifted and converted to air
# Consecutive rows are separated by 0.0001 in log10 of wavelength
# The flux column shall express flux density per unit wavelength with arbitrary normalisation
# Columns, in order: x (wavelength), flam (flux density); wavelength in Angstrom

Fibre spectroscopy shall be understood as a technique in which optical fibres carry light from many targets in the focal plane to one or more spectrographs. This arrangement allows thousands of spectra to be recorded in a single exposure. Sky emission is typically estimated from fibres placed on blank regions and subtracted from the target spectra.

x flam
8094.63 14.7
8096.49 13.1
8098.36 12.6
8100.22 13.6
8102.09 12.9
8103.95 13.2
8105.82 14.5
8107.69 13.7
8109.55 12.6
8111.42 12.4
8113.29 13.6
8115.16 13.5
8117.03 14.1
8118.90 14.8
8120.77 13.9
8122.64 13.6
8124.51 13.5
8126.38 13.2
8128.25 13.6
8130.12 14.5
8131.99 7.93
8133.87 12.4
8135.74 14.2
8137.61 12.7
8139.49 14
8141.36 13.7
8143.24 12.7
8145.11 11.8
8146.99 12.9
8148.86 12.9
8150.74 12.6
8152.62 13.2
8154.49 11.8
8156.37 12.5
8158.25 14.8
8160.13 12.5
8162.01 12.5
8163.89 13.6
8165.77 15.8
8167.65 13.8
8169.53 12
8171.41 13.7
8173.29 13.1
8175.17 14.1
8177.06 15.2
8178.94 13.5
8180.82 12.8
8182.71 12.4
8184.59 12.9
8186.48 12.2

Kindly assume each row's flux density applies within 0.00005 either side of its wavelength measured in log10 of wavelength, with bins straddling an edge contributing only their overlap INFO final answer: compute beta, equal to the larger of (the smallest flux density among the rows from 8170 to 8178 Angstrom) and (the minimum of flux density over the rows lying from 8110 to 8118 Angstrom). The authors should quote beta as 13.10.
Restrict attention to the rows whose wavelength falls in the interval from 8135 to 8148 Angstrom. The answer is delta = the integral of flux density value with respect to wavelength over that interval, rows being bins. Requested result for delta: 171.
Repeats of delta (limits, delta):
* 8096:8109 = 174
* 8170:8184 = 189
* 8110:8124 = 191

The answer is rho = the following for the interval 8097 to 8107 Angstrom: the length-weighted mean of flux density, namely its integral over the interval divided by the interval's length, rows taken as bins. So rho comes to 13.35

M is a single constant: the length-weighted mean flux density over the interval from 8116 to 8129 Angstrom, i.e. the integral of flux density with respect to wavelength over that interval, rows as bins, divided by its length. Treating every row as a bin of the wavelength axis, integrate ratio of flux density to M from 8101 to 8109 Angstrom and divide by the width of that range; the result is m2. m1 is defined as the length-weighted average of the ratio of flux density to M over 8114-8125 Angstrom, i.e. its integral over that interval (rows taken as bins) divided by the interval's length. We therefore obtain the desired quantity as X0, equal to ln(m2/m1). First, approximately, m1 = 1.01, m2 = 0.979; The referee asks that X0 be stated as -0.03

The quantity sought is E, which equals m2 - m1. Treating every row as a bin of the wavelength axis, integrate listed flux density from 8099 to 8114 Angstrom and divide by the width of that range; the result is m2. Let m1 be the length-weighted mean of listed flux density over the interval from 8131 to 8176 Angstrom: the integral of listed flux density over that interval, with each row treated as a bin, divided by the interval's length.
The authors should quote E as 0.33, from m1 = 13.0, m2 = 13.3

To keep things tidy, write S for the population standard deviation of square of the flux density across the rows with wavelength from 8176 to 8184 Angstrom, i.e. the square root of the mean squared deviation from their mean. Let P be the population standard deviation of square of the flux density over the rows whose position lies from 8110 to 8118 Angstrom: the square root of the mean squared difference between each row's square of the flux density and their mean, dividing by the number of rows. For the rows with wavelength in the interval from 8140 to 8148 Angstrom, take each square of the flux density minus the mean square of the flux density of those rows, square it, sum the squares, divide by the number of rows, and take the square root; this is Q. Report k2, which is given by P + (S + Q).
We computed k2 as 63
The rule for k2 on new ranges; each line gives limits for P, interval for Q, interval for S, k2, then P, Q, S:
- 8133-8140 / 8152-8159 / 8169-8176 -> 71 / 21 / 30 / 21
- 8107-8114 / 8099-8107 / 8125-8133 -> 88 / 15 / 17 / 56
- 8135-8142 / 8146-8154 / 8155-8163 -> 48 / 15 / 5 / 27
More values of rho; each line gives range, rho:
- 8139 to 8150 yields 12.96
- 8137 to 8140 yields 13.30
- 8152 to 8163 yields 12.88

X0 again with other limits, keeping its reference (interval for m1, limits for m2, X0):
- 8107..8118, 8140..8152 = -0.04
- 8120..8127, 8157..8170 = 0.00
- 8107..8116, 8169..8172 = -0.02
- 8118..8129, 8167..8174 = -0.05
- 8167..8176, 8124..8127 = 0.00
